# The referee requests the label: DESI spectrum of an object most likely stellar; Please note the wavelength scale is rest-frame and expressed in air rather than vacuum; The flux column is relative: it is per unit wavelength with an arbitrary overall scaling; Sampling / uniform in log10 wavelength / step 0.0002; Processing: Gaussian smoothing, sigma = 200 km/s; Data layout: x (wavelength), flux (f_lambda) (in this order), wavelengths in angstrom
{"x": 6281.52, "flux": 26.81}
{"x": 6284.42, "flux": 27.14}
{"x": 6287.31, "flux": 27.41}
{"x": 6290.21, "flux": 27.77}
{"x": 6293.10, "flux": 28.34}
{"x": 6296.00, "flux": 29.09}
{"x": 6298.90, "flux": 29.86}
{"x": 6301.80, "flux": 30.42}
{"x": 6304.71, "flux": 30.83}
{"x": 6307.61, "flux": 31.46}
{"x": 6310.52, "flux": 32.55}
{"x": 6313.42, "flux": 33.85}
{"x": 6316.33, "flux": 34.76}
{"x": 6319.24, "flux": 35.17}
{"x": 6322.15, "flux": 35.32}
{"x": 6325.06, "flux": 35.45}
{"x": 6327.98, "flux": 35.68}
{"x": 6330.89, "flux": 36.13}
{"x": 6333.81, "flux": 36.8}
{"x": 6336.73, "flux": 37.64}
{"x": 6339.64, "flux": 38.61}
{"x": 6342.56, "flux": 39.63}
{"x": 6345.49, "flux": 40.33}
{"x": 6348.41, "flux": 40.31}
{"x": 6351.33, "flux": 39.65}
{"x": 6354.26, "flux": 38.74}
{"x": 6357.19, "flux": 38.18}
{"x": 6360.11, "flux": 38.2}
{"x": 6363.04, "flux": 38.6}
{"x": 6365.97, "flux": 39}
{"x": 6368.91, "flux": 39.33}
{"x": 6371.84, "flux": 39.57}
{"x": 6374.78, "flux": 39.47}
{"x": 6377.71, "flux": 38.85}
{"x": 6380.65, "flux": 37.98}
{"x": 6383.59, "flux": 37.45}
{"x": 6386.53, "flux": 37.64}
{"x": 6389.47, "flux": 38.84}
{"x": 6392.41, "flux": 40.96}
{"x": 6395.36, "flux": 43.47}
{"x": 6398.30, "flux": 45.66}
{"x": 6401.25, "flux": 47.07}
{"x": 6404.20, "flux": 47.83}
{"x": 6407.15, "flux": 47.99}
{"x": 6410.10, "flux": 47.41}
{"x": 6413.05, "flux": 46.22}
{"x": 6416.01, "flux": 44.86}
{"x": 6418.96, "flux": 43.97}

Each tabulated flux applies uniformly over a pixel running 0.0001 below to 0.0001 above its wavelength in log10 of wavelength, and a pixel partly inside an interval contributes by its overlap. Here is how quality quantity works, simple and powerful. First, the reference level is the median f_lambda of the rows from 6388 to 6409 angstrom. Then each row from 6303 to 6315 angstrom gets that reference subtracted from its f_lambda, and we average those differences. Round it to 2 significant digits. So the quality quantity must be -13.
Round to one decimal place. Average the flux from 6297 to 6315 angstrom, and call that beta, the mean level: 31.5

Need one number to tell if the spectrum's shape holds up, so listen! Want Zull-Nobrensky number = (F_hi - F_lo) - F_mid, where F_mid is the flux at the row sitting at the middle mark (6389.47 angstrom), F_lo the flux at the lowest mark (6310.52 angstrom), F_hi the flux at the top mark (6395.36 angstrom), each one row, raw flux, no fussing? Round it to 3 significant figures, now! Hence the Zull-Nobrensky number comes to -27.9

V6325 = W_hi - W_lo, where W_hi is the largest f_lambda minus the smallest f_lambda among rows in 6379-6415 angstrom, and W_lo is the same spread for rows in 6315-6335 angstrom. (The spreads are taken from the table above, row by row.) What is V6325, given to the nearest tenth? 8.5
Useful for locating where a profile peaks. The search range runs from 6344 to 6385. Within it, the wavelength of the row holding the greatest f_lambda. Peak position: 6345.49 angstrom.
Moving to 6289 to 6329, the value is 6327.98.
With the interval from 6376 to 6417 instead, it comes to 6407.15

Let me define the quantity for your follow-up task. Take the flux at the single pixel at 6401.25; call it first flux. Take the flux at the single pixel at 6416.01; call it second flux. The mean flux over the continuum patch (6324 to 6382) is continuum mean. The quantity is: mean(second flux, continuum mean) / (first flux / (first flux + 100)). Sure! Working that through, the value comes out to 130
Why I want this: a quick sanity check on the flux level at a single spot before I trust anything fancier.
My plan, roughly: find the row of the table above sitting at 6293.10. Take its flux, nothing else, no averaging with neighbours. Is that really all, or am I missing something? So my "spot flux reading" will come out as 28.34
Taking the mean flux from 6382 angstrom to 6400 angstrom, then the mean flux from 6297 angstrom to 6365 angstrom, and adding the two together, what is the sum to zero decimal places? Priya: 77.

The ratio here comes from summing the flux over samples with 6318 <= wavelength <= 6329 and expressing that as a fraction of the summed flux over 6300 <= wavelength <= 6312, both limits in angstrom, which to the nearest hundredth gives 1.13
